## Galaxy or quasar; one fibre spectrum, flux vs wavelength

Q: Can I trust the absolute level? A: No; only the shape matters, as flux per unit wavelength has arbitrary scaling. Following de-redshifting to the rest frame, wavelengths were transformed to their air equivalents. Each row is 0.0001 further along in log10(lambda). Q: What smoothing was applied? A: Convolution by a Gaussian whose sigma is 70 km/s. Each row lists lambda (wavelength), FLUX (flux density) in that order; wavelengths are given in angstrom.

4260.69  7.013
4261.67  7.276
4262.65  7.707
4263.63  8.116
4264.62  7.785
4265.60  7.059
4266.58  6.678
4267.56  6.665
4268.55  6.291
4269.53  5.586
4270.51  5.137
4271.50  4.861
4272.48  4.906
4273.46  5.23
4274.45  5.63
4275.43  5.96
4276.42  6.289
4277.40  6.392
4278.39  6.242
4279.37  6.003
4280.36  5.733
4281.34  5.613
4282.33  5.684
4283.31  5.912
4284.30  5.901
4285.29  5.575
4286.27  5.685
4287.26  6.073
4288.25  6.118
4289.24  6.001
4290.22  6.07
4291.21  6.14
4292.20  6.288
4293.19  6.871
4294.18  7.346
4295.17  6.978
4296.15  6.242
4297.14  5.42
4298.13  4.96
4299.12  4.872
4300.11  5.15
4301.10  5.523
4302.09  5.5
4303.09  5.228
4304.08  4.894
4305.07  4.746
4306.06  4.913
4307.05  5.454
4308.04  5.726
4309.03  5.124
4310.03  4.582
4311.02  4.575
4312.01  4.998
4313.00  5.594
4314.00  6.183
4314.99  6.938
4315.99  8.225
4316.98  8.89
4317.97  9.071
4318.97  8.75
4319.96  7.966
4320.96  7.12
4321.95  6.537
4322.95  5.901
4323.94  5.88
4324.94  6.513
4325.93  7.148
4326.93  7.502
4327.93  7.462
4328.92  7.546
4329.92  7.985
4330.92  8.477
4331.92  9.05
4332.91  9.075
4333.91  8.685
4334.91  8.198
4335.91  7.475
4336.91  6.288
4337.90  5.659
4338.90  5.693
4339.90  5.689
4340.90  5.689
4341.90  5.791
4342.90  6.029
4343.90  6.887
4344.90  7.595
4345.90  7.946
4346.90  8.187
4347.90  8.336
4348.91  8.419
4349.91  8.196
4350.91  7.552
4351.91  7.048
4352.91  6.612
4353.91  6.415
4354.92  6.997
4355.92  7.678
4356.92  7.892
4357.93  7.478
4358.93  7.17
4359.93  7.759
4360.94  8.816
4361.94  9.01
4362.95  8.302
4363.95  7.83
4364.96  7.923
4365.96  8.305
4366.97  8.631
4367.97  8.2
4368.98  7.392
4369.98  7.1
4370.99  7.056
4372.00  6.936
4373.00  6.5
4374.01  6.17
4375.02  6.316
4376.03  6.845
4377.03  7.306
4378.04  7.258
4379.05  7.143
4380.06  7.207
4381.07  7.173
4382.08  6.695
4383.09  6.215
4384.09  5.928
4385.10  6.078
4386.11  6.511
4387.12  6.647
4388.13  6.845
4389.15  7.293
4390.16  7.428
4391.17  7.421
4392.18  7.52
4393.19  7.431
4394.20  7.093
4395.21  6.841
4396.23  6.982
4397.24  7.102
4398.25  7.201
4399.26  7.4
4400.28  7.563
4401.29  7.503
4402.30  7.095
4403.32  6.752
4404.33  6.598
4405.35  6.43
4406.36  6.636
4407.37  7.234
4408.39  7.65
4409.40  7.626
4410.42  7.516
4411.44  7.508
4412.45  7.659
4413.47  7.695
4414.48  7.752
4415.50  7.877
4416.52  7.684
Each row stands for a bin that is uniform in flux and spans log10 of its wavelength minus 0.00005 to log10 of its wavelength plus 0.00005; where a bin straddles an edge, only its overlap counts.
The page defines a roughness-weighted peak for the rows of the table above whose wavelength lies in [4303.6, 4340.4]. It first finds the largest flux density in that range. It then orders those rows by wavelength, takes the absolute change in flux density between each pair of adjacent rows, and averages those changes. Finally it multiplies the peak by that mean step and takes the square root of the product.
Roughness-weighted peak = 2.05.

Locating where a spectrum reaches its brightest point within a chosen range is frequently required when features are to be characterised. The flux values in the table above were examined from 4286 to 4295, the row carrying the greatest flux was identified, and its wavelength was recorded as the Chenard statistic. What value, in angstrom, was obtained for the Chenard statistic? 4294.18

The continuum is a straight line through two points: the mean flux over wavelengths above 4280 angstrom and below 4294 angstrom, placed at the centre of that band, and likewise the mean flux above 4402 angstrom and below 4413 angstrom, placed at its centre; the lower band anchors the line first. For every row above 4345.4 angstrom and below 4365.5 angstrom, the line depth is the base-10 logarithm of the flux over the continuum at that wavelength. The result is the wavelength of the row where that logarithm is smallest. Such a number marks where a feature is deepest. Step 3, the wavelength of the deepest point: 4353.91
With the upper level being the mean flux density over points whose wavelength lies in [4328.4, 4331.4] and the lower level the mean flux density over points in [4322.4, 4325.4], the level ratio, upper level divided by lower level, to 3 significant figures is 1.31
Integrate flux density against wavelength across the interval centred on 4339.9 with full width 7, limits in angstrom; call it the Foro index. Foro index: 41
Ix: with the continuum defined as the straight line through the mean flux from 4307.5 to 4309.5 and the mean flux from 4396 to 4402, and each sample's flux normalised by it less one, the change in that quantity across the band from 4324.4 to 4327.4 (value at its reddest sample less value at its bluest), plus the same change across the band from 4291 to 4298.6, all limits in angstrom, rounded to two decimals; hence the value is -0.10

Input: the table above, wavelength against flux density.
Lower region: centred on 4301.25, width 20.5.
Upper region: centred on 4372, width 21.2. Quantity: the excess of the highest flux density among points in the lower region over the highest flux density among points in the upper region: -1.7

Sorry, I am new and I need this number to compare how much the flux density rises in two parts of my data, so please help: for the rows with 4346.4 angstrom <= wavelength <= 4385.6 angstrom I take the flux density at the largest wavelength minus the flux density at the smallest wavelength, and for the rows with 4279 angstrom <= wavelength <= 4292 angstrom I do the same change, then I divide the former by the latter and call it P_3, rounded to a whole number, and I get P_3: -15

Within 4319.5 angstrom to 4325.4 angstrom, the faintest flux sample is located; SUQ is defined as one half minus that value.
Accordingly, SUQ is -5.4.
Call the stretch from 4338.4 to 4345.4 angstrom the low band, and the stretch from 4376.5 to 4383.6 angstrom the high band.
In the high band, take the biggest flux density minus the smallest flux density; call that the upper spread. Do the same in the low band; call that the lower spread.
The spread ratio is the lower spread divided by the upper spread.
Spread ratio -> 1.7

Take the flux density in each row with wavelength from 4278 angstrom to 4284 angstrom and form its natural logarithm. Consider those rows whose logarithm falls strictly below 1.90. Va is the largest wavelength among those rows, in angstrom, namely 4283.31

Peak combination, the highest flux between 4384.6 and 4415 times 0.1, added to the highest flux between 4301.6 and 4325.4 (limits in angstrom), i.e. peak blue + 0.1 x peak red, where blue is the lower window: 9.8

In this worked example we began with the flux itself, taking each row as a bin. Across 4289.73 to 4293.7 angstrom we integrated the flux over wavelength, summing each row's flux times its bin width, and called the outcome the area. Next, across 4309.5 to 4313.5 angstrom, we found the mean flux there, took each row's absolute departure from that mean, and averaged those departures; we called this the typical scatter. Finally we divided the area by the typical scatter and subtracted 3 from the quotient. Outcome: 67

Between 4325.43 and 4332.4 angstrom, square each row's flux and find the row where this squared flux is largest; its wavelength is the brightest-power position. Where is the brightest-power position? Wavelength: 4331.92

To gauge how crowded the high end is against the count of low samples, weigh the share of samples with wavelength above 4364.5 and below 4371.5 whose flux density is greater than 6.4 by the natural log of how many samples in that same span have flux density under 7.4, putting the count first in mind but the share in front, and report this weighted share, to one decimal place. 1.1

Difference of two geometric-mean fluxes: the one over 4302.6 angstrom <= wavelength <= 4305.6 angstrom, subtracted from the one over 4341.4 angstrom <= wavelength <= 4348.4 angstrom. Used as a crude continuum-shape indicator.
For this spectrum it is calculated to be 2.2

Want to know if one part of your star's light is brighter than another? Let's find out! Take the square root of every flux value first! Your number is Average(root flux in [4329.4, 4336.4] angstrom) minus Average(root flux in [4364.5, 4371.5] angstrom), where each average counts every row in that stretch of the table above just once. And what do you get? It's 0.1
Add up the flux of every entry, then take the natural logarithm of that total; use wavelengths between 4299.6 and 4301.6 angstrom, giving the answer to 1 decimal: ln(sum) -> 2.4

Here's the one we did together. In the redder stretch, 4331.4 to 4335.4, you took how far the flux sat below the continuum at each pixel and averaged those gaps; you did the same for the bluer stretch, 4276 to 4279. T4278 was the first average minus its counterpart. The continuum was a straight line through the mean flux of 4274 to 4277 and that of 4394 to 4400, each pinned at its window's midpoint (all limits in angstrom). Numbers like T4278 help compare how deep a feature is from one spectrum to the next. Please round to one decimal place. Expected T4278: -1.9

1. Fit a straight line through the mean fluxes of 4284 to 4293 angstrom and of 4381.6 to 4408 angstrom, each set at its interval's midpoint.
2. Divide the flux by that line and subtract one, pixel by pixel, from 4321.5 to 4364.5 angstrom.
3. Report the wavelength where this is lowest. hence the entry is 4337.90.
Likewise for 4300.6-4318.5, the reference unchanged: 4311.02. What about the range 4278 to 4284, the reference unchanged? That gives 4281.34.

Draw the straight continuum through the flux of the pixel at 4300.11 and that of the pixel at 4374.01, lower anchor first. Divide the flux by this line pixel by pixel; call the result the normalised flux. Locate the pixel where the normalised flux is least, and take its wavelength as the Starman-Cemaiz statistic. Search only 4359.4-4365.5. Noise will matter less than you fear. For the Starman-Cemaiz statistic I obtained 4363.95 angstrom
